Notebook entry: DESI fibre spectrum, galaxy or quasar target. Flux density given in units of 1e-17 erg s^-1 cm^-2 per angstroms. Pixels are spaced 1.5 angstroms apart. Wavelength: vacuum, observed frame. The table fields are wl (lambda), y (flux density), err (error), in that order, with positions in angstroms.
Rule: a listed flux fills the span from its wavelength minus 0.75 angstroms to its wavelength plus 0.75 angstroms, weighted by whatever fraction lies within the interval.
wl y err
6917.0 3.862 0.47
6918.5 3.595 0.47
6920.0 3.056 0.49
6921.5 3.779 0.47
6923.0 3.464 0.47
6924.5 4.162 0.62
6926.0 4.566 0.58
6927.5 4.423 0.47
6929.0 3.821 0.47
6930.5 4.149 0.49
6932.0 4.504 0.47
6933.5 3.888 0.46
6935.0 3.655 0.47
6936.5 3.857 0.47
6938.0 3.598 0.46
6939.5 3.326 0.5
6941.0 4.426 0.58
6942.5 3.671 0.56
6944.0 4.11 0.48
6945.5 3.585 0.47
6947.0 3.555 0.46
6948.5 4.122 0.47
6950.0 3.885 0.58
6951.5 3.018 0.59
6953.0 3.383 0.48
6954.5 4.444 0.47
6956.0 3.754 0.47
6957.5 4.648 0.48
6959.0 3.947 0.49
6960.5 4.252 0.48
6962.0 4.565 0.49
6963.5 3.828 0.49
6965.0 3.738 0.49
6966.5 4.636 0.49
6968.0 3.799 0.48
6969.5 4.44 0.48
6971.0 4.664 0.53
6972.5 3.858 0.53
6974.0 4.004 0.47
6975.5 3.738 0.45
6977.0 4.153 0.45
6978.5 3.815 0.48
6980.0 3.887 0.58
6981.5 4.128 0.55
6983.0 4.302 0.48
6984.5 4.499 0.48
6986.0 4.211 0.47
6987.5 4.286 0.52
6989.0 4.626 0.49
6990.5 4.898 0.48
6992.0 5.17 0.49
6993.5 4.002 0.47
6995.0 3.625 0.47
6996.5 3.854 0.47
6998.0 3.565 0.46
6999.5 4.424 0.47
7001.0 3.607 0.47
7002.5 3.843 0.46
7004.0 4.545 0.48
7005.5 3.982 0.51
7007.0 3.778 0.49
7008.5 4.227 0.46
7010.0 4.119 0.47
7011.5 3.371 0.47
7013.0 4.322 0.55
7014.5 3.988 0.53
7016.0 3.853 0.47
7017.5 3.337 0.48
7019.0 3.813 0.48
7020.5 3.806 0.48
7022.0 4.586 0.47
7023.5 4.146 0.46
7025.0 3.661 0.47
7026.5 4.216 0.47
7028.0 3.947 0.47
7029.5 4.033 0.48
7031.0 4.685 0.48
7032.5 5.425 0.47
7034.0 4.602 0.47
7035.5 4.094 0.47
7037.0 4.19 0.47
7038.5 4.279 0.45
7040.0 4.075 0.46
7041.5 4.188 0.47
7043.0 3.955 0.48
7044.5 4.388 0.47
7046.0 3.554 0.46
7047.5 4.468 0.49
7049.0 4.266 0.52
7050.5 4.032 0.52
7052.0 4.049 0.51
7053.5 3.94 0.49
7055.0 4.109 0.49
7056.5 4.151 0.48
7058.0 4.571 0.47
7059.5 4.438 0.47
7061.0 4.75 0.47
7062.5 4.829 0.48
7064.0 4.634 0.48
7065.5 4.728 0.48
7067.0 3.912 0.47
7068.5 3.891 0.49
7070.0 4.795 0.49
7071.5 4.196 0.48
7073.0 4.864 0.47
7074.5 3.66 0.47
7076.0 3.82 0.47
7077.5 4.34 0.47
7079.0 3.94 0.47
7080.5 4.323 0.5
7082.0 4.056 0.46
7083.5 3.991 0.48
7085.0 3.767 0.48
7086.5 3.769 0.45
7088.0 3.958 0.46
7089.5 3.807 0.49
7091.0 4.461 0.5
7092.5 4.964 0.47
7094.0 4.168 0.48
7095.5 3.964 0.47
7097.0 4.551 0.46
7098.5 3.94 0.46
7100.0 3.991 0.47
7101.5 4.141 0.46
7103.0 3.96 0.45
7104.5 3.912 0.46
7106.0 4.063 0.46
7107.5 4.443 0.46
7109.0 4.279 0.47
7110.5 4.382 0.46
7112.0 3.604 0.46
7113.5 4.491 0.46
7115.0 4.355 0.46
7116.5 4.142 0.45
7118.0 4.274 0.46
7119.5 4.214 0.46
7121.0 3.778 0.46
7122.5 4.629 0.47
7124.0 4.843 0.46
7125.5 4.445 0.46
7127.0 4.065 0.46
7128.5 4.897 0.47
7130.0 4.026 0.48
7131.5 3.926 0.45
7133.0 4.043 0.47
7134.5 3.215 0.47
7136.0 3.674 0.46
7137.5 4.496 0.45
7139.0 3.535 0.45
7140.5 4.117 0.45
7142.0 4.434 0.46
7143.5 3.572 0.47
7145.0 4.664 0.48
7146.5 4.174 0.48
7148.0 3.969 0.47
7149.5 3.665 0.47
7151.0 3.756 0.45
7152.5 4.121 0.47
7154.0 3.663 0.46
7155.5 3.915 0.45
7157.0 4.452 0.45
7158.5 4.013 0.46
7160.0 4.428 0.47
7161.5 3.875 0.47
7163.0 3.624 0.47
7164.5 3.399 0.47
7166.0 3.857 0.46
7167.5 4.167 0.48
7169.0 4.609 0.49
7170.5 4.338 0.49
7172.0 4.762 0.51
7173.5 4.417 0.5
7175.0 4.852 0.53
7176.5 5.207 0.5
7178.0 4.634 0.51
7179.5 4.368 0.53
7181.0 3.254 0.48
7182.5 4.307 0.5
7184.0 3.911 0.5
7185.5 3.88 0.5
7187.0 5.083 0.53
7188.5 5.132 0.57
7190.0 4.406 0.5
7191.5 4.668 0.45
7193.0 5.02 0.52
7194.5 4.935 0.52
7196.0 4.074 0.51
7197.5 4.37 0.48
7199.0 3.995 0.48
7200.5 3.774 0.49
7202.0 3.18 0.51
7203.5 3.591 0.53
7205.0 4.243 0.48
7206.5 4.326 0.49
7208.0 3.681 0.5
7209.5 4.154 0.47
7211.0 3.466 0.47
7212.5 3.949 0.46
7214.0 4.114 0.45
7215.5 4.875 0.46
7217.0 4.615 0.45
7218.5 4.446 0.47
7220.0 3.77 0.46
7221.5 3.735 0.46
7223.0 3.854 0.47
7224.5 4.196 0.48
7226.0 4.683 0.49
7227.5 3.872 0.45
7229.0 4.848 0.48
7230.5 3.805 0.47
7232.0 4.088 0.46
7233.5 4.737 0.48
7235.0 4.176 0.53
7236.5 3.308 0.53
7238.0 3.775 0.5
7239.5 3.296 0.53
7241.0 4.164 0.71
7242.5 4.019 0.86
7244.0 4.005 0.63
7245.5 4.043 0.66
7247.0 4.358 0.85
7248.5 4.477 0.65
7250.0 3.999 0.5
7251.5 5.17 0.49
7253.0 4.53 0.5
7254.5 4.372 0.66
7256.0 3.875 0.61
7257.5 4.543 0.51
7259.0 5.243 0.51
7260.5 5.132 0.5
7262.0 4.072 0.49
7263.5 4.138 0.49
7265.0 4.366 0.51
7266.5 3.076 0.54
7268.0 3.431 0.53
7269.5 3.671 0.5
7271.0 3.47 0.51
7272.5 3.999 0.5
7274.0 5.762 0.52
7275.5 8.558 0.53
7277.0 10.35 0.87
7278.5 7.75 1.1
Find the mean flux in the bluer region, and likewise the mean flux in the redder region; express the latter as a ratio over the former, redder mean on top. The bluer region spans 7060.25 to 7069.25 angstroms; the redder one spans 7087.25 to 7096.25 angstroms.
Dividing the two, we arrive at 0.95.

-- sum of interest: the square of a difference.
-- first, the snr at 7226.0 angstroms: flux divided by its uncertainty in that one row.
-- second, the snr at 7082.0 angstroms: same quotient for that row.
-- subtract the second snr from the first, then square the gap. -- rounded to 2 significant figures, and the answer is 0.55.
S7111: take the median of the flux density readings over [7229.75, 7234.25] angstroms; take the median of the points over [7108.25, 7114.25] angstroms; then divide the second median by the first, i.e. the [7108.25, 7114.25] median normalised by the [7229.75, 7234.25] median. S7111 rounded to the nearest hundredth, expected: 1.06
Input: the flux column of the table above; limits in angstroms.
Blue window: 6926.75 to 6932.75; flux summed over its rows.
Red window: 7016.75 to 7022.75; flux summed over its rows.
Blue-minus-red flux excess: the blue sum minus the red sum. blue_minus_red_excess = 1.4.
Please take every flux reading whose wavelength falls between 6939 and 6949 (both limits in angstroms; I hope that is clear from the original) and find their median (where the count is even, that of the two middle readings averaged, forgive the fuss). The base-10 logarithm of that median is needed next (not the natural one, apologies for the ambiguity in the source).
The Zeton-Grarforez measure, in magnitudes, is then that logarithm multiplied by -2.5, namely -1.41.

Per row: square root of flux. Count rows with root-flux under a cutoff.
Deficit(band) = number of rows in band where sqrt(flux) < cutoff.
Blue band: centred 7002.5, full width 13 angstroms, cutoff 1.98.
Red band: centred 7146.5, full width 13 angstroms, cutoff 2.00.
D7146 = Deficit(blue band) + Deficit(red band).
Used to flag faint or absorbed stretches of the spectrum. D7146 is 9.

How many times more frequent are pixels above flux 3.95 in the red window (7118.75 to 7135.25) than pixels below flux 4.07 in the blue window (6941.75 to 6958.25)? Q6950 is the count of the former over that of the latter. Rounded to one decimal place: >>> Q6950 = 1.1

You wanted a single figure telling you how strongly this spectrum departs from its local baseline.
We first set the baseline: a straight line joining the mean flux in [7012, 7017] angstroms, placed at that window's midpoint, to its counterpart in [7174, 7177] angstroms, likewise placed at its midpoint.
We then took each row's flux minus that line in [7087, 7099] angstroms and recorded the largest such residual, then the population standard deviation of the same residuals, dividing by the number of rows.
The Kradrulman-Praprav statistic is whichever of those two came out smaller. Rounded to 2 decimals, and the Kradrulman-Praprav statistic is 0.37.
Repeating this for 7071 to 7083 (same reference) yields 0.35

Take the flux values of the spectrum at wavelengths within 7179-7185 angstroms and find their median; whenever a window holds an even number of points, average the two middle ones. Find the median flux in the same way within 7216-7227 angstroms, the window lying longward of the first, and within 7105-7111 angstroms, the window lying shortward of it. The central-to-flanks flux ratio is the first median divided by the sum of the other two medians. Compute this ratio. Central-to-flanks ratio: 0.482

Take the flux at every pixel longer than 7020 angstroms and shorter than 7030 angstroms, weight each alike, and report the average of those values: 4.06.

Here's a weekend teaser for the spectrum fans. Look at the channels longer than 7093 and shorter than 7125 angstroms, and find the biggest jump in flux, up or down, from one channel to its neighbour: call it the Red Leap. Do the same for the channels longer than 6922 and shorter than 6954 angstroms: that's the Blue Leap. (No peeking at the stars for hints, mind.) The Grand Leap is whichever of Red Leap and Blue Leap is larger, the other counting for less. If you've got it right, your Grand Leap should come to 1.10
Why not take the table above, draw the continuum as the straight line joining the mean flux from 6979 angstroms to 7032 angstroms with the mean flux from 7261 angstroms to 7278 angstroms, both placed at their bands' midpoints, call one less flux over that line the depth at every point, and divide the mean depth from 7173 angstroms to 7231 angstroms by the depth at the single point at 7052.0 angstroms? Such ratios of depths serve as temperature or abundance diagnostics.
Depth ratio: 2.2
